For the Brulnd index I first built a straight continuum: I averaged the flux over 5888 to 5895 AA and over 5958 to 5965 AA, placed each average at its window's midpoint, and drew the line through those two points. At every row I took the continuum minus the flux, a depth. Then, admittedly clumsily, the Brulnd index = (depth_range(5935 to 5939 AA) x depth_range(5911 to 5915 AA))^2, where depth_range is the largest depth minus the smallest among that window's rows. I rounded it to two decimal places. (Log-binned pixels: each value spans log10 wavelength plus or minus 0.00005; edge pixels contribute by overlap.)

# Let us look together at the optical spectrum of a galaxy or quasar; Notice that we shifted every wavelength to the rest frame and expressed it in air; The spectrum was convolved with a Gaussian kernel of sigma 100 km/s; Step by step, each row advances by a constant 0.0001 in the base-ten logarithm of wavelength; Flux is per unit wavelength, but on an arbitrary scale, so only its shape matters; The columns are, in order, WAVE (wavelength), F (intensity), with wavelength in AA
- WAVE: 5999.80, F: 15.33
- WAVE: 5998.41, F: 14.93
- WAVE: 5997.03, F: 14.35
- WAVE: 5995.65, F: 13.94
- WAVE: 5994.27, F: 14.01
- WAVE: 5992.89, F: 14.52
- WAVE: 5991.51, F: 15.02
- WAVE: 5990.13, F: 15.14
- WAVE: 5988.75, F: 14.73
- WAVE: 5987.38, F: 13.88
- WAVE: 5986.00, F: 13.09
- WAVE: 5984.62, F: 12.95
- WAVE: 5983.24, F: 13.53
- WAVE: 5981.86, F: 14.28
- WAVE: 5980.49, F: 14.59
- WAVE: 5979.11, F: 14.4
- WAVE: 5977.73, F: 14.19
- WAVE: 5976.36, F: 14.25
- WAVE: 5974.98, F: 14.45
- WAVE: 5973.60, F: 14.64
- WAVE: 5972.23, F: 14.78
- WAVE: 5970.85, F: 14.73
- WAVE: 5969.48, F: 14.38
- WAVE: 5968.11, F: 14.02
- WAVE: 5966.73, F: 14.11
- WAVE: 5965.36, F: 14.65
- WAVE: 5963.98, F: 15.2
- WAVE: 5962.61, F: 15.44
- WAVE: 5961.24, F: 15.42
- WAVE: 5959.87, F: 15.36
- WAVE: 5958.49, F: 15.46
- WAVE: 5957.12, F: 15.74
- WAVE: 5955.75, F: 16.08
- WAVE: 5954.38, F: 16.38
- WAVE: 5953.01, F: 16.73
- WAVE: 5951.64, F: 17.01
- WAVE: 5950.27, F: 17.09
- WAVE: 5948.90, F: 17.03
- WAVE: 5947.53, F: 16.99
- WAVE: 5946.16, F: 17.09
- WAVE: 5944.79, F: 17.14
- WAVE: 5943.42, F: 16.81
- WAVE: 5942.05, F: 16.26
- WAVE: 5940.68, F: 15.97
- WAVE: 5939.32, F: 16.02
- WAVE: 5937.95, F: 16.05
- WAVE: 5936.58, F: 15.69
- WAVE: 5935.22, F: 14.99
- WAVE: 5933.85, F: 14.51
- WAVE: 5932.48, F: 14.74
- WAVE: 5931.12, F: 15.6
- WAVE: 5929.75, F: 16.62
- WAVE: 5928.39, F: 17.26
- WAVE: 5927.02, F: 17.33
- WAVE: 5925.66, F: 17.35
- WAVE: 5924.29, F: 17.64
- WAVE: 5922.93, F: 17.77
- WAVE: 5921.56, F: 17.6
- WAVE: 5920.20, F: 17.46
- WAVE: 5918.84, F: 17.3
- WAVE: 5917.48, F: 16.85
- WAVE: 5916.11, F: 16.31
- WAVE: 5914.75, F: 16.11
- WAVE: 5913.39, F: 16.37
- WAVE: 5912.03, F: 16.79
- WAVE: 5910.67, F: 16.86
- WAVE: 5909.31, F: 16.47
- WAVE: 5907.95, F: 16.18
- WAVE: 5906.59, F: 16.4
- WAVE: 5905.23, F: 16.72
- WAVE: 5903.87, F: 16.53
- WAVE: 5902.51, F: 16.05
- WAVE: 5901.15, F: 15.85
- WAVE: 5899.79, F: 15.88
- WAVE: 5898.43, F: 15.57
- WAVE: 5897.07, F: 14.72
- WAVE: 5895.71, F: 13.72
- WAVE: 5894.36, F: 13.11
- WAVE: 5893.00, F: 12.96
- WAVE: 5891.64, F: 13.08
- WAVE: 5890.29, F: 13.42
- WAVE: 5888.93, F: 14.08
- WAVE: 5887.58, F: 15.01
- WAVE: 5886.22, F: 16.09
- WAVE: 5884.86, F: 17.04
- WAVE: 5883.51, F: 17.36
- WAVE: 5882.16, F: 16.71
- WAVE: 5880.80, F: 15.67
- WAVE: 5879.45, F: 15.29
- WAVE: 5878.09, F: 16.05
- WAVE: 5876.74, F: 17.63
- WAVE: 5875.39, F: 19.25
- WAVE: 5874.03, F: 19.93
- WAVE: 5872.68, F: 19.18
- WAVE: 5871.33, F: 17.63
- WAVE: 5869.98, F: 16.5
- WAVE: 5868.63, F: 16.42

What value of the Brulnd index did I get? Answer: 0.55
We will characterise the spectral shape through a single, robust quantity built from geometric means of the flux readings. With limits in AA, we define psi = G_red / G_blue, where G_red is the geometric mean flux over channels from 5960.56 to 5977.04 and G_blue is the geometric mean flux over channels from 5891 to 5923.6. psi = 0.92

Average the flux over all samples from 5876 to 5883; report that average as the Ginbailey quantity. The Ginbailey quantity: 16.3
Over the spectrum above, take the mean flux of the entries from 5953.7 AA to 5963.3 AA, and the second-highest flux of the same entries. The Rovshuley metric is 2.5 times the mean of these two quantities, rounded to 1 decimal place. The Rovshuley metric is 39.7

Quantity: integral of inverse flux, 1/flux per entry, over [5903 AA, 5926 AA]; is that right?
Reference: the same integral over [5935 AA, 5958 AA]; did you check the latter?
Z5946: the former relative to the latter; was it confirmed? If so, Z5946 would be 0.97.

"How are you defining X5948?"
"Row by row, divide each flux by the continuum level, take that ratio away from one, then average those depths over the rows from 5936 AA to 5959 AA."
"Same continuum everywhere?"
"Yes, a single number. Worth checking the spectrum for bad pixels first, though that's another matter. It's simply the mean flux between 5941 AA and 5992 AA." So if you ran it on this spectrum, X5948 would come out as -0.08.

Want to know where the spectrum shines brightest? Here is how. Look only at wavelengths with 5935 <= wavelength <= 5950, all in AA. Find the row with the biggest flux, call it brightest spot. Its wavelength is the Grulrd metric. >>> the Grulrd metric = 5944.79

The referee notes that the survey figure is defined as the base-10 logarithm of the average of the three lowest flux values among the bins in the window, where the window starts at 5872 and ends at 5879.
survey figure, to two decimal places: 1.25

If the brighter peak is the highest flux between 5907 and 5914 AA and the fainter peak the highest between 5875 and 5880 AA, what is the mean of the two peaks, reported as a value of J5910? 18.1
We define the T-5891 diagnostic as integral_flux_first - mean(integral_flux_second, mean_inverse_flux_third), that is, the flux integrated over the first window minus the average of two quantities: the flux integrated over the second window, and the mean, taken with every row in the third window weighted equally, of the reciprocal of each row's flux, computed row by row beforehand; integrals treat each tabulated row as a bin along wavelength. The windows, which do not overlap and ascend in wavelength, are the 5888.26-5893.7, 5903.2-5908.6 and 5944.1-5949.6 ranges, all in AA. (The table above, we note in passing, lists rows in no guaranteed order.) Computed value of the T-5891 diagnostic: 28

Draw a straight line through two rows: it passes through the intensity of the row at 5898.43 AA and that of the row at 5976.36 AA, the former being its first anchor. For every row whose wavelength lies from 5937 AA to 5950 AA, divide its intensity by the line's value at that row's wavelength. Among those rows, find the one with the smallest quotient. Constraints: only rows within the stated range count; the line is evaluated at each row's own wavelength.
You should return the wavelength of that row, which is 5940.68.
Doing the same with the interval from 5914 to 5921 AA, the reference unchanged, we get 5914.75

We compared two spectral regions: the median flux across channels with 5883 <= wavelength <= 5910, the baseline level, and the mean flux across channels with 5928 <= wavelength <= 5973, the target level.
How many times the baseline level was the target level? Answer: 1.00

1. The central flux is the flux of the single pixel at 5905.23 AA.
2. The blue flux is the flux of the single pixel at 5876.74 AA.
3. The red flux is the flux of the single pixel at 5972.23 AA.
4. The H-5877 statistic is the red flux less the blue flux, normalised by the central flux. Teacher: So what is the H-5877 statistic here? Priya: -0.17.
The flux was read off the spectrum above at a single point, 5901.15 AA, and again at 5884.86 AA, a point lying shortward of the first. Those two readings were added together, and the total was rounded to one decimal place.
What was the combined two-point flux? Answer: 32.9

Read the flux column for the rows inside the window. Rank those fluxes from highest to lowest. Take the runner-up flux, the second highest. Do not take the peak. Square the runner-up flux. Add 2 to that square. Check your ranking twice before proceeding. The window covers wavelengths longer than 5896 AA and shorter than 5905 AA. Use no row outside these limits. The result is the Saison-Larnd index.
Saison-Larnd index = 260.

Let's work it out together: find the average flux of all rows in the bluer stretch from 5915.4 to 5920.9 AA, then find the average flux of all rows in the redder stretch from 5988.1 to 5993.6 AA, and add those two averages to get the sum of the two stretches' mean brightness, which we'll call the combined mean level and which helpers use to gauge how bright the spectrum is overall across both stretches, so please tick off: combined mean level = 31.8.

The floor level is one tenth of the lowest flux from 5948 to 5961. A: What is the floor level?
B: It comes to 1.54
